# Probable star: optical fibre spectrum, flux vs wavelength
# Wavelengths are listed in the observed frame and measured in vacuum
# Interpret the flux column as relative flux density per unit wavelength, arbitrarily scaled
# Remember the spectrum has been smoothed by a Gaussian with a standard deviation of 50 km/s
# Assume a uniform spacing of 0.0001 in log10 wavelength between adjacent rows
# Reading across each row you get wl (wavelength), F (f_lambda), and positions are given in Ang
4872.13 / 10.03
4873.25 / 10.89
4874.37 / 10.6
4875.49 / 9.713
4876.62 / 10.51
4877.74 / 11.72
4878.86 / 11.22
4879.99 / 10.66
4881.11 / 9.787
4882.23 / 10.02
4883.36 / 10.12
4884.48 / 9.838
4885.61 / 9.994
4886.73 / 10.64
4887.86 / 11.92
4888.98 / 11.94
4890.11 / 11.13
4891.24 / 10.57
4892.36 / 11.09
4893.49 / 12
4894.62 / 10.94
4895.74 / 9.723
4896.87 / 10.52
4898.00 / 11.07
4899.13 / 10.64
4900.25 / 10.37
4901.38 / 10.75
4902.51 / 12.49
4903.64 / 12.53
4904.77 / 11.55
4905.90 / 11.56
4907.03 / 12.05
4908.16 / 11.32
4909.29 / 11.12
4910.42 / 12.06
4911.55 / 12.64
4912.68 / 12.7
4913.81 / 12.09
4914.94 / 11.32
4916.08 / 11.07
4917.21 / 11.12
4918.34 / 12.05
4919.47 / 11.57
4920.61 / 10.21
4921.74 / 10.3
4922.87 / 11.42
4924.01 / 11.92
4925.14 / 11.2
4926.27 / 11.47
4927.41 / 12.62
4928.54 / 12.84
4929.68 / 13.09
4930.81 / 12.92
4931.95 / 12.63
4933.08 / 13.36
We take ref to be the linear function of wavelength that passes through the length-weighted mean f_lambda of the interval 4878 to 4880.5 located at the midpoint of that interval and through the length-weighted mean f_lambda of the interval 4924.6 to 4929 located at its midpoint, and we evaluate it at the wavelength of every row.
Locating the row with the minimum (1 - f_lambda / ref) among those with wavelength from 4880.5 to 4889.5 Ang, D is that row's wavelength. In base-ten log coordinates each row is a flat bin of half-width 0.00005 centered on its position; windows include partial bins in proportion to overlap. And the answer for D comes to 4887.86 Ang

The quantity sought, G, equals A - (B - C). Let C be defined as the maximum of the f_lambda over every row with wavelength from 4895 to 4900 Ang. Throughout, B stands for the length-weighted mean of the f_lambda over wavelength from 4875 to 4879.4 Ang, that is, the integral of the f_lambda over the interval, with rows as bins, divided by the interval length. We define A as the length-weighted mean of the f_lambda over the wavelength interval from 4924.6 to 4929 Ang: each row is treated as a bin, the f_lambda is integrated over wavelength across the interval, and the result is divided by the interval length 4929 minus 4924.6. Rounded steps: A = 12.0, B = 10.8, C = 11.07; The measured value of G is 12.3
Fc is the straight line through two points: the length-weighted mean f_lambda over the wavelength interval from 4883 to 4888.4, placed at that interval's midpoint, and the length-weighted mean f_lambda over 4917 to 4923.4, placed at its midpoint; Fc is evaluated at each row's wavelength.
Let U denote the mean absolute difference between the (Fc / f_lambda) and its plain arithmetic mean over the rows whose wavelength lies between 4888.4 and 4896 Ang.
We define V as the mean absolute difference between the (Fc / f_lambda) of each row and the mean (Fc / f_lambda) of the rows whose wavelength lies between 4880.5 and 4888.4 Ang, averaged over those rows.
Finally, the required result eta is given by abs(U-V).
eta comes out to 0.0047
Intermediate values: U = 0.052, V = 0.0469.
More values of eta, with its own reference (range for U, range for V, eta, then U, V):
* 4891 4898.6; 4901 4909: 0.0043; 0.045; 0.0411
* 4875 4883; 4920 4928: 0.0016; 0.056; 0.0543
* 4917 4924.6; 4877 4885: 0.0081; 0.052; 0.0603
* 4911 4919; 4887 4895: 0.0059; 0.048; 0.0423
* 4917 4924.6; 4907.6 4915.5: 0.0103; 0.052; 0.0420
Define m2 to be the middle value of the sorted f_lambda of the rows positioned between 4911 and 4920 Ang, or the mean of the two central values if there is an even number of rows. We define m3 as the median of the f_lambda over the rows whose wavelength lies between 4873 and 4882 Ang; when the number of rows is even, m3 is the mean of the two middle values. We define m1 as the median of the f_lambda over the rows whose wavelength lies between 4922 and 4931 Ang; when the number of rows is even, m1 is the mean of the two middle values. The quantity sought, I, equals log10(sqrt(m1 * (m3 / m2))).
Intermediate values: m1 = 12.3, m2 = 11.8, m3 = 10.6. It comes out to 0.522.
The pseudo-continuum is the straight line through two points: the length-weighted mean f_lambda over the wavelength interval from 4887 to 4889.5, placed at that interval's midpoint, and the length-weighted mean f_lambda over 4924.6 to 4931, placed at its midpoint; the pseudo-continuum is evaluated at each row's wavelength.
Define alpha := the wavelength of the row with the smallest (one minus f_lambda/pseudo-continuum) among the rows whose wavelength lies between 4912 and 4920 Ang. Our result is 4912.68 Ang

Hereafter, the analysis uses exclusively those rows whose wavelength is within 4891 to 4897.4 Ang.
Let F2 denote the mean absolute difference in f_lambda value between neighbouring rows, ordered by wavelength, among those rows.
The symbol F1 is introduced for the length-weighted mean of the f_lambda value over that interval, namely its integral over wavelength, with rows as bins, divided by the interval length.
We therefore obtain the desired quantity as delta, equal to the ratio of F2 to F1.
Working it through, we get 0.083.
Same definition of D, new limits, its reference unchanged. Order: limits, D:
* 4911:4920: 4912.68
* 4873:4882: 4877.74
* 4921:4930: 4929.68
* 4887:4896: 4887.86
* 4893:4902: 4893.49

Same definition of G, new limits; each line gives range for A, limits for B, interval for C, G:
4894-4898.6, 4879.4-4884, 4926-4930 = 13.5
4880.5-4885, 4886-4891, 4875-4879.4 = 10.4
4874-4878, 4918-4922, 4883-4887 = 10.2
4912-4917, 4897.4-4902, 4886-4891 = 13.0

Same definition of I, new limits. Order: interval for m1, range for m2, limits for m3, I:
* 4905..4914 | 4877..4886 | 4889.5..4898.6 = 0.560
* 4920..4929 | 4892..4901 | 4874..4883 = 0.525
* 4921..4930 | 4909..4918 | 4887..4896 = 0.523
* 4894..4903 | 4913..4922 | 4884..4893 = 0.508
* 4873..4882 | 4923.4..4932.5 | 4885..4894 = 0.486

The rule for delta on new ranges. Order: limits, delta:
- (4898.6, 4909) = 0.051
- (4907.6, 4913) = 0.037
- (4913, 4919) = 0.043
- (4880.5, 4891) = 0.042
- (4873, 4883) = 0.063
